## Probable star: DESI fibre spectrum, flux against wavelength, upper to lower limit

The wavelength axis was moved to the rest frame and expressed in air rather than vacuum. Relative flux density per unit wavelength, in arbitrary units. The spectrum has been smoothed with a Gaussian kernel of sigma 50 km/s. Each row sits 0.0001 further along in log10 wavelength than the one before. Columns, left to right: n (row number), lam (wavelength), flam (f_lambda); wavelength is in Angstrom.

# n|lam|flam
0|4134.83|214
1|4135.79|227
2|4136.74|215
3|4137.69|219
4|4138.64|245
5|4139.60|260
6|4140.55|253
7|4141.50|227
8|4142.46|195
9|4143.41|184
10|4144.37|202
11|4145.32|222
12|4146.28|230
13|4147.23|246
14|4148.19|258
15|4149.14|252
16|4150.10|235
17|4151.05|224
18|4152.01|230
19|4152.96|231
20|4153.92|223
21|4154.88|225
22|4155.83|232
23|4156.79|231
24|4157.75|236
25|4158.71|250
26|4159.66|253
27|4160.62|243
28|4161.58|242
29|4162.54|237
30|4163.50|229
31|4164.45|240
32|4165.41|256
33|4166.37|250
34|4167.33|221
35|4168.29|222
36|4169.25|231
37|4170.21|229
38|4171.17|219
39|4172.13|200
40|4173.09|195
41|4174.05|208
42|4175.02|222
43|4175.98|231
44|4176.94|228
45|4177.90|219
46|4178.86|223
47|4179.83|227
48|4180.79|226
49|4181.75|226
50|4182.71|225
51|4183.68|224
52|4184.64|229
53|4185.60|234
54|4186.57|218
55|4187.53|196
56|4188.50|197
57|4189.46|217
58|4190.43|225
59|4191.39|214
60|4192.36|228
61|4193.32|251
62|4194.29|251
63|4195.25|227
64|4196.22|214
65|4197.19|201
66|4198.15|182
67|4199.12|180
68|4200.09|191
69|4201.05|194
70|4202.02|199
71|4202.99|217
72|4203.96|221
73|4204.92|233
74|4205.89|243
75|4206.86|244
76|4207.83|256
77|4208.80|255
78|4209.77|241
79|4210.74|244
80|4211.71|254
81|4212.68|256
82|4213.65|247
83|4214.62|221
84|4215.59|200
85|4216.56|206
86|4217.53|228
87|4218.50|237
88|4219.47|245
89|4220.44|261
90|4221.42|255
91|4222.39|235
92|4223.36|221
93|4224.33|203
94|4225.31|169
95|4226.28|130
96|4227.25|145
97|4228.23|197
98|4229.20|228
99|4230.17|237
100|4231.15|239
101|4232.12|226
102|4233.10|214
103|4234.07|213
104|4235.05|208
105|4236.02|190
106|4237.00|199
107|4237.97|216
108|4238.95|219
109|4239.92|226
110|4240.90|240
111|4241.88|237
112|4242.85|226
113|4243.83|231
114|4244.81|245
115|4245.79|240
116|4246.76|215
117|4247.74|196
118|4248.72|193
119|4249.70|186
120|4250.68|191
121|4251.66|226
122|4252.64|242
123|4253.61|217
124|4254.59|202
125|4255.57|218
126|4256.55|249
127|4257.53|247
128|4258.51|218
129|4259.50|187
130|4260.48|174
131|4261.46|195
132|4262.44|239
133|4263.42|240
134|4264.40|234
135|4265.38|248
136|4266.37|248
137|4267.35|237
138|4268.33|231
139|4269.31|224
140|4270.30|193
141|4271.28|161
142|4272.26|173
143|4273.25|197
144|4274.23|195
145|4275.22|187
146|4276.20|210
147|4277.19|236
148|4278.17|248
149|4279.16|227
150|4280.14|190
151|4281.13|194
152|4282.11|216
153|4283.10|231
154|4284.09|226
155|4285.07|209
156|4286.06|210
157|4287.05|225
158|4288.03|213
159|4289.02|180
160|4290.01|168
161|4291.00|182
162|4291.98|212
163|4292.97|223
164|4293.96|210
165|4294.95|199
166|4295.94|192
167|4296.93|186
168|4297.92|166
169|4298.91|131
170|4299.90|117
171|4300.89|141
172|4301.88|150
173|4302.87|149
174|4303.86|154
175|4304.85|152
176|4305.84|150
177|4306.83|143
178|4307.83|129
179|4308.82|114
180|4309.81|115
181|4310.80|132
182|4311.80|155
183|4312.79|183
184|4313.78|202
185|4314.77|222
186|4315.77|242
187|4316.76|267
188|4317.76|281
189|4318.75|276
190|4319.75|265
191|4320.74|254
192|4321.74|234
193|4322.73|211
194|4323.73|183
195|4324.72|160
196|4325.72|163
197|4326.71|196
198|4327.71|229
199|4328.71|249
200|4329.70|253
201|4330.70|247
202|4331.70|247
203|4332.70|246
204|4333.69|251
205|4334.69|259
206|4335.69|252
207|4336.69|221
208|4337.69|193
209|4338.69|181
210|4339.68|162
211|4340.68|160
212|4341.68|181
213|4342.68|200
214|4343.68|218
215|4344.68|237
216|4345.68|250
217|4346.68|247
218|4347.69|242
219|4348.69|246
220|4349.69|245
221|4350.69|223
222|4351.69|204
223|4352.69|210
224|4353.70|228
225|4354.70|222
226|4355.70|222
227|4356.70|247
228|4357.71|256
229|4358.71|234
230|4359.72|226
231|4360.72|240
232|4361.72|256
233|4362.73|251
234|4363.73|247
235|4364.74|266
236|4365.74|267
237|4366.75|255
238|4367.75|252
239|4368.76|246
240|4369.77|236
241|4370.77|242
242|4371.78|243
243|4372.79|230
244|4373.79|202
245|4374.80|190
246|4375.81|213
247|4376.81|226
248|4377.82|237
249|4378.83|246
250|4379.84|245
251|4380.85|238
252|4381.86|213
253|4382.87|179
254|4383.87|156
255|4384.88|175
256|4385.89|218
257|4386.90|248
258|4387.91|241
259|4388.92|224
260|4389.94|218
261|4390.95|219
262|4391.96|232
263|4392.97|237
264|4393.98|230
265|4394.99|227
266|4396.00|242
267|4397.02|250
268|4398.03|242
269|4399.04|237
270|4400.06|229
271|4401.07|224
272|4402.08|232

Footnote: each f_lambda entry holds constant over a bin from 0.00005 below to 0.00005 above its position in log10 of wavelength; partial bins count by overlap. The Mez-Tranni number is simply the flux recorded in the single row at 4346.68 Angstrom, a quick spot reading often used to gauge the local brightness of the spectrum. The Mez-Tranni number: 247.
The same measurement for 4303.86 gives 154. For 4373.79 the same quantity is 202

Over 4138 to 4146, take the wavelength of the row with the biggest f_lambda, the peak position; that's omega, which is 4139.60 Angstrom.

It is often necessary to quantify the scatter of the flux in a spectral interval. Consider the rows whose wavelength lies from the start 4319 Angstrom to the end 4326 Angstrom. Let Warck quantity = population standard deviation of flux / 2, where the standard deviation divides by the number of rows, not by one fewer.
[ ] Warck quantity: 20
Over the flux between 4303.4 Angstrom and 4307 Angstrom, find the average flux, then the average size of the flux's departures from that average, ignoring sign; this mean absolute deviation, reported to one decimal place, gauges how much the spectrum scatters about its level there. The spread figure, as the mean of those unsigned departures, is 3.4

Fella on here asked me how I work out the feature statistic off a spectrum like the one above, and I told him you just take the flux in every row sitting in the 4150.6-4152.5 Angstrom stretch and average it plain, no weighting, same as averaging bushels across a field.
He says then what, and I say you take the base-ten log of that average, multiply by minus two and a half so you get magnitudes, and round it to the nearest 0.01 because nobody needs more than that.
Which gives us -5.89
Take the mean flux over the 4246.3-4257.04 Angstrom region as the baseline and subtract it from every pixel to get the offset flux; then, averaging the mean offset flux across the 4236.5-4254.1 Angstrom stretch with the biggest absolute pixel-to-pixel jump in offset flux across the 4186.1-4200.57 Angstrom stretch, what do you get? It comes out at 15.4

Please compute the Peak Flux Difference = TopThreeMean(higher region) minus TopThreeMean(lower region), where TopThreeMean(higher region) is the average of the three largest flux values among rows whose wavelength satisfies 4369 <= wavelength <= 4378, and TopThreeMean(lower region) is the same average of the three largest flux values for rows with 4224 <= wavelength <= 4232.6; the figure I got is 6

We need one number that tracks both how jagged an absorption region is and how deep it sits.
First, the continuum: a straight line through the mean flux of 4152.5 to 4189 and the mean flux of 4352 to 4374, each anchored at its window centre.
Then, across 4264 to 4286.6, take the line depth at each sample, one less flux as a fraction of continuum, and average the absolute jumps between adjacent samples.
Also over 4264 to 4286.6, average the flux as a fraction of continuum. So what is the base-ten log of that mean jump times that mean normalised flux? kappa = -1.23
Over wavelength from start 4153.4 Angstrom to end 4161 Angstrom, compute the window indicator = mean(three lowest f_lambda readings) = 226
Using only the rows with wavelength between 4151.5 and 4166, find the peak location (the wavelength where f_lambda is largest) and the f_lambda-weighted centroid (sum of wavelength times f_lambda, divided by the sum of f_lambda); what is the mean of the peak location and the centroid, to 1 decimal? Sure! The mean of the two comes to 4162.1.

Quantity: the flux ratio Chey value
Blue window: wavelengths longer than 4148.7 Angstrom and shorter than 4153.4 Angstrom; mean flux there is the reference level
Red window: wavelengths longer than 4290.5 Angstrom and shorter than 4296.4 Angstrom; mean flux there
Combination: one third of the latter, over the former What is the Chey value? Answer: 0.289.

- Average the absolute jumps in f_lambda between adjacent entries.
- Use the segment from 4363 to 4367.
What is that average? 11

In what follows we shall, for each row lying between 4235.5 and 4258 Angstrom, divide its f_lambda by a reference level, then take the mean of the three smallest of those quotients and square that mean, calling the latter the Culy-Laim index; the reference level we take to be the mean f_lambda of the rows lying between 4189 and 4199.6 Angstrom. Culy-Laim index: 0.76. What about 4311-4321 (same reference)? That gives 0.69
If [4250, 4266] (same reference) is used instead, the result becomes 0.72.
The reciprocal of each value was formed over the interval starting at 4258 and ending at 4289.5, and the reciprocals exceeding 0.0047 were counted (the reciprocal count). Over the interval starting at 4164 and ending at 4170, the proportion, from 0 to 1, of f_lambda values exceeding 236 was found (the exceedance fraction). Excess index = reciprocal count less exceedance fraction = 14.5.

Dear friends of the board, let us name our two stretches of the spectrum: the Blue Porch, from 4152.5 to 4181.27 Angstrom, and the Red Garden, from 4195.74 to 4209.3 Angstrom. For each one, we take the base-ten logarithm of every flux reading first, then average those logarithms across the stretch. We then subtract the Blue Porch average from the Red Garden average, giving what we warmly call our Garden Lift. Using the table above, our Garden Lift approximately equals -0.03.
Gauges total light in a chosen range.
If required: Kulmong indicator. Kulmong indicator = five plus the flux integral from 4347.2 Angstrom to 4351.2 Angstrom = 962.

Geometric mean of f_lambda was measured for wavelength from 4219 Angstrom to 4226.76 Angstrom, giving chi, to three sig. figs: 210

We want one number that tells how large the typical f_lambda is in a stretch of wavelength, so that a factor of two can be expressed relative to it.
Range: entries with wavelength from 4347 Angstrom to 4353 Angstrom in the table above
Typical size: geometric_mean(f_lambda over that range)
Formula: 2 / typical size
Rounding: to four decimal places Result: 0.0088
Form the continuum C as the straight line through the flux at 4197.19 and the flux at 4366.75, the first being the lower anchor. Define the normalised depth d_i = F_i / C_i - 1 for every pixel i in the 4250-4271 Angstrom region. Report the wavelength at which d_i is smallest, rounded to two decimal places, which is 4260.48 Angstrom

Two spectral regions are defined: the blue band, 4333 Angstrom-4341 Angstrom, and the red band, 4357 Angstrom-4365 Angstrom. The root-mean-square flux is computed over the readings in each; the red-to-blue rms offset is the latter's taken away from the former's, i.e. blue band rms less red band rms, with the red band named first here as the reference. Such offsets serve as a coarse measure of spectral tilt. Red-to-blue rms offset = -34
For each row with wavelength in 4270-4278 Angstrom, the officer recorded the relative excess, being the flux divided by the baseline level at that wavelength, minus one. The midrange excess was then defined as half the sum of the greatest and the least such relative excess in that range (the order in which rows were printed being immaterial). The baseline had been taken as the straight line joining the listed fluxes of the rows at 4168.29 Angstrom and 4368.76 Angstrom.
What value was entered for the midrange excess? -0.15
